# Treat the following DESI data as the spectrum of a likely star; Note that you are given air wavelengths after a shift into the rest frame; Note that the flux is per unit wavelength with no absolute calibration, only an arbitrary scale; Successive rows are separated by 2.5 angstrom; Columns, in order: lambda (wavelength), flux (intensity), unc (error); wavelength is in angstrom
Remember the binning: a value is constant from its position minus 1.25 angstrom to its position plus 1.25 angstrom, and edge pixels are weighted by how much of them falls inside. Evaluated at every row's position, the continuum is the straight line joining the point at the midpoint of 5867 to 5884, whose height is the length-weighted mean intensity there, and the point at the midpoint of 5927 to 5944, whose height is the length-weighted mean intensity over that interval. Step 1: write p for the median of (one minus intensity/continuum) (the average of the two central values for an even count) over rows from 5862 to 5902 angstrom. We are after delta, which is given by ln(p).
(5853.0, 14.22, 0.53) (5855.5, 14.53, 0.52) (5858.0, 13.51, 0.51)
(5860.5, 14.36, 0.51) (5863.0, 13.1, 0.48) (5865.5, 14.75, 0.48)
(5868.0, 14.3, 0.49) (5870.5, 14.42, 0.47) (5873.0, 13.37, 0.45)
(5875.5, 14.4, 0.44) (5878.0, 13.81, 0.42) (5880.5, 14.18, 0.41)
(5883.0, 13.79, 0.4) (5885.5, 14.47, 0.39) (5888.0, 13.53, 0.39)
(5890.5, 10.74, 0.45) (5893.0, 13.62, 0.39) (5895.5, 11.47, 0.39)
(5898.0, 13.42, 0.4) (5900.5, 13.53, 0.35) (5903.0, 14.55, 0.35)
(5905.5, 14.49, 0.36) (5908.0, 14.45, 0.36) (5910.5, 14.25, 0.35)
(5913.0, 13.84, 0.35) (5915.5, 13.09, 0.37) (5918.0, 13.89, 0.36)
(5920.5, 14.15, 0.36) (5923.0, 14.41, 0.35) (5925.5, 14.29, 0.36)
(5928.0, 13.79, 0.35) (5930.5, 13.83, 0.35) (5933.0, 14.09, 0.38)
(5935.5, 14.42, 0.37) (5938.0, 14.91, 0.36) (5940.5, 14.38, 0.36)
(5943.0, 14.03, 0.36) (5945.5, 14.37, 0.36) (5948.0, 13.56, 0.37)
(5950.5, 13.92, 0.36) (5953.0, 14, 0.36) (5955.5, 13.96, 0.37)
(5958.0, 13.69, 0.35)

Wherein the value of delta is -3.6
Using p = 0.026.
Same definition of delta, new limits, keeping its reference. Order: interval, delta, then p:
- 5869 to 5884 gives -5.6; 0.004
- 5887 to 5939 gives -3.9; 0.019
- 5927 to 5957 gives -4.1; 0.017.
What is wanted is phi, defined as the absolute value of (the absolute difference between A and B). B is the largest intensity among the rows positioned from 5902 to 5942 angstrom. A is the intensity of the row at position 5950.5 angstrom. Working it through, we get 0.99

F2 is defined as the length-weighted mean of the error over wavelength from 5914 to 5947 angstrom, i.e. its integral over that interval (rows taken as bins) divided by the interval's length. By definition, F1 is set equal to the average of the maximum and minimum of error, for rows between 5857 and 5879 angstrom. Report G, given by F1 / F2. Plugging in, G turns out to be 1.29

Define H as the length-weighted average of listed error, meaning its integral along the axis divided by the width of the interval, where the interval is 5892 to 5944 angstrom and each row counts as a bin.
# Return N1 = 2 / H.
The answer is 5.51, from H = 0.363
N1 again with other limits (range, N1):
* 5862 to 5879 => 4.33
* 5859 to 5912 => 4.81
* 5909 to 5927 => 5.60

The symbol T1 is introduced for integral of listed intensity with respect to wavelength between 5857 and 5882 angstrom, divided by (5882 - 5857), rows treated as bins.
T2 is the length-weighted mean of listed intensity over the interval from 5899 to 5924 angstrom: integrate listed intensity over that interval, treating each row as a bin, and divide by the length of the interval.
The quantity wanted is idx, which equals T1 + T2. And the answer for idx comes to 28.1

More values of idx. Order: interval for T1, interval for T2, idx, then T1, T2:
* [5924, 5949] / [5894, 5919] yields 27.9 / 14.2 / 13.7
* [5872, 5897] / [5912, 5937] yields 27.3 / 13.3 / 14.0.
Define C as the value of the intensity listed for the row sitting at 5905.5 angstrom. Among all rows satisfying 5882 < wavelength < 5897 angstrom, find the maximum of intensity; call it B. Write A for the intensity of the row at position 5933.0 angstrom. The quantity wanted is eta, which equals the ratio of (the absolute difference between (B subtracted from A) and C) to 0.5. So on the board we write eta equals 29.7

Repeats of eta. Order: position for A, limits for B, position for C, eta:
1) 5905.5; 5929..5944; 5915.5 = 27.0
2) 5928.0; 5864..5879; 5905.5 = 30.9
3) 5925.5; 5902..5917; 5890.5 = 22.0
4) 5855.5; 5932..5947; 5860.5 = 29.5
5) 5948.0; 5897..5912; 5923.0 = 30.8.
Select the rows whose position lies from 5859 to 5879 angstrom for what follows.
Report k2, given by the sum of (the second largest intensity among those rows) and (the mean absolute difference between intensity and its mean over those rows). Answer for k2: 14.9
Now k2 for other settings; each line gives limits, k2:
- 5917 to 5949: 14.7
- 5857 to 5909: 15.2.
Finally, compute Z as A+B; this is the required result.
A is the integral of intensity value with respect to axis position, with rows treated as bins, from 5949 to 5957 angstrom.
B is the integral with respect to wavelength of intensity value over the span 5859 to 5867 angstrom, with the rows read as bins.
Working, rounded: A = 112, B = 112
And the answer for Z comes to 224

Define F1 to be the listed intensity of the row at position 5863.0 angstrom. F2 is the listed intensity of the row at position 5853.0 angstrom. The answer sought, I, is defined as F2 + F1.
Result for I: 27.3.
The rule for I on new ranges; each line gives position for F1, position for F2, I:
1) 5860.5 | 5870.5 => 28.8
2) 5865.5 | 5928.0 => 28.5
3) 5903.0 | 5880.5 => 28.7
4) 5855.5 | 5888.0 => 28.1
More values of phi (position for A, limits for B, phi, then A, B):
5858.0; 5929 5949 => 1.40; 13.51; 14.91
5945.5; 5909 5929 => 0.04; 14.37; 14.41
